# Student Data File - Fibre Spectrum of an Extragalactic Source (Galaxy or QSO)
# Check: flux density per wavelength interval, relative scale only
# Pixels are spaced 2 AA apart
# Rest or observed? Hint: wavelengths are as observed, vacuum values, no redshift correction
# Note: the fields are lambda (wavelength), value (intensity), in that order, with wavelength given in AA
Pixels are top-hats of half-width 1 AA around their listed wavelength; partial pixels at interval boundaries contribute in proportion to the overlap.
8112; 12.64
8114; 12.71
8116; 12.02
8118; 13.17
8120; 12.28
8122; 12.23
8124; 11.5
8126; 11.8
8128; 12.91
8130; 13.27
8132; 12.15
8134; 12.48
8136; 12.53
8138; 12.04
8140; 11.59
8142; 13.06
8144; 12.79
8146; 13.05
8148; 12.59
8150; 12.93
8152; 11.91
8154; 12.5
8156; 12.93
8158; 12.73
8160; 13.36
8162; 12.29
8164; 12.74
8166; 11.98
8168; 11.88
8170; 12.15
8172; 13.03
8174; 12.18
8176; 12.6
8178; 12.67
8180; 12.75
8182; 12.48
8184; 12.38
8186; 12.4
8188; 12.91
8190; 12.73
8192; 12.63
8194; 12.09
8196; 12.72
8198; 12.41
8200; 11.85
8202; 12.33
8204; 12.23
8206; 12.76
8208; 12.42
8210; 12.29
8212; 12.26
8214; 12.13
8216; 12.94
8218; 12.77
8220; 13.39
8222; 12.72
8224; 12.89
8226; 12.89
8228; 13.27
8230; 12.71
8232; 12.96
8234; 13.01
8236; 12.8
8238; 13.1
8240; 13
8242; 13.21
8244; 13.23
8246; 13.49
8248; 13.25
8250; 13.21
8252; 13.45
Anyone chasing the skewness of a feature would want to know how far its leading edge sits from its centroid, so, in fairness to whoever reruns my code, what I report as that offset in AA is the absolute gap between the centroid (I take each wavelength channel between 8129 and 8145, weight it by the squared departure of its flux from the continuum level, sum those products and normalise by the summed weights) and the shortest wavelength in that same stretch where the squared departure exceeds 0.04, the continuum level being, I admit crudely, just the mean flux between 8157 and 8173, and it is 7.1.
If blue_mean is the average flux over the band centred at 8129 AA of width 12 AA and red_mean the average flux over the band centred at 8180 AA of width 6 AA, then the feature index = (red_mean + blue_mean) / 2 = 12.5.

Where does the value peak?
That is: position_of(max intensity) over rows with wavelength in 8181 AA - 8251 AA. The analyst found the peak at 8246 AA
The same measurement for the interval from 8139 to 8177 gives 8160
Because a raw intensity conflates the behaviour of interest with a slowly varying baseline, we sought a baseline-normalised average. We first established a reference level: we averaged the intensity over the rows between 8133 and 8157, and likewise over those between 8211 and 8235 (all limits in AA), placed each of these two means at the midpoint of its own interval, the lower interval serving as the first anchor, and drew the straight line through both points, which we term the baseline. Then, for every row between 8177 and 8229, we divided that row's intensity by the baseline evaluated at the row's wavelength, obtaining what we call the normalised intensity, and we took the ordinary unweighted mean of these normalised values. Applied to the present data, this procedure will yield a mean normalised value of 0.99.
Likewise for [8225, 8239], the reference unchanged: 1.01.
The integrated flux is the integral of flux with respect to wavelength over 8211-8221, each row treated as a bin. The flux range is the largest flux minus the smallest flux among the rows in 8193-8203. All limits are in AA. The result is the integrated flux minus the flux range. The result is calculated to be 126.1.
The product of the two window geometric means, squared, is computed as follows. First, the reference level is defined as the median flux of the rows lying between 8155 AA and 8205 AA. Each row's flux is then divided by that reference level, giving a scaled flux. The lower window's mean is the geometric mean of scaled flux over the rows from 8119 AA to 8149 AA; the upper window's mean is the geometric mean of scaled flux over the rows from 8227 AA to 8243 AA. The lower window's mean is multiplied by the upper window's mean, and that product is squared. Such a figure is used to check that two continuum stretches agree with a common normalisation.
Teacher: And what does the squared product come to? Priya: 1.073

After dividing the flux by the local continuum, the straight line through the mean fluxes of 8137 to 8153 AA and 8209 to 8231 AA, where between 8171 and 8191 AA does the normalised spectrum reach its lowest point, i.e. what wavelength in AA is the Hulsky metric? 8174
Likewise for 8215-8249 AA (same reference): 8230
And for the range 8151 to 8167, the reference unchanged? 8152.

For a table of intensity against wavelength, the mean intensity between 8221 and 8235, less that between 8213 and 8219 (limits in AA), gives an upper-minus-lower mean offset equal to 0.31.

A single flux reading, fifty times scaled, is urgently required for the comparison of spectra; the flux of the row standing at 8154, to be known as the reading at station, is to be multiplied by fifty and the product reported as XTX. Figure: 625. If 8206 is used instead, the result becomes 638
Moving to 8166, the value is 599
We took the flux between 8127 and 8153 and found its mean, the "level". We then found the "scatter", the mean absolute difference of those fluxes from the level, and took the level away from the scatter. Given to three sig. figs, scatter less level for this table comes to -12.2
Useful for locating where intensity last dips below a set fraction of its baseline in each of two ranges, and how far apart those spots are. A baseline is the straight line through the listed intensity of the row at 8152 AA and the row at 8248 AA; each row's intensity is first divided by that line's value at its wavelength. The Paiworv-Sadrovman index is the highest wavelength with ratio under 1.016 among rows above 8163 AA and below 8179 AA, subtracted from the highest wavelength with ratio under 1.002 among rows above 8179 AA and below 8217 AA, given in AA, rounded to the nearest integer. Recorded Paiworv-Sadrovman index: 40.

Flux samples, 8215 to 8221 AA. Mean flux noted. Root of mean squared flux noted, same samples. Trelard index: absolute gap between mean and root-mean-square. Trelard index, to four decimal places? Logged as 0.0026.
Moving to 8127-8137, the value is 0.0059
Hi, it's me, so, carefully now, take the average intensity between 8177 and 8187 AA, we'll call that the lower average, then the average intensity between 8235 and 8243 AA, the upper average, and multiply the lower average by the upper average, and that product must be 163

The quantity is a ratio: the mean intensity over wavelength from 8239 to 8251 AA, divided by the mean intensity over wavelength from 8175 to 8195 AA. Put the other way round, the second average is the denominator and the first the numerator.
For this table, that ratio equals 1.053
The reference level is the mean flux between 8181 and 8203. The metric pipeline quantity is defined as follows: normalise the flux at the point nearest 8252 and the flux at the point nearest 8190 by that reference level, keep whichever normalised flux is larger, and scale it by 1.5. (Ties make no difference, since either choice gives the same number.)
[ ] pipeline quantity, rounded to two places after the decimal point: 1.62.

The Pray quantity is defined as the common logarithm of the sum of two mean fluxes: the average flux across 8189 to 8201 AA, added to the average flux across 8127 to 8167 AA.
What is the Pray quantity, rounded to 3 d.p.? 1.398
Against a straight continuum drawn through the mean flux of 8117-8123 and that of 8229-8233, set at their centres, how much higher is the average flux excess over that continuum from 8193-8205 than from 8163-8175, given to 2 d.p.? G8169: -0.13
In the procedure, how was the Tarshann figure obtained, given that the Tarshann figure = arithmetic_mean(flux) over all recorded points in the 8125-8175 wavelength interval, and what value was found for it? 12.5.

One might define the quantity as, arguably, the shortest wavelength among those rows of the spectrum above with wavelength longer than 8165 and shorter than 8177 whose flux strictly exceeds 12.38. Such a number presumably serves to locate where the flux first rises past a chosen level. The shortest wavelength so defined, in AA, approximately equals 8172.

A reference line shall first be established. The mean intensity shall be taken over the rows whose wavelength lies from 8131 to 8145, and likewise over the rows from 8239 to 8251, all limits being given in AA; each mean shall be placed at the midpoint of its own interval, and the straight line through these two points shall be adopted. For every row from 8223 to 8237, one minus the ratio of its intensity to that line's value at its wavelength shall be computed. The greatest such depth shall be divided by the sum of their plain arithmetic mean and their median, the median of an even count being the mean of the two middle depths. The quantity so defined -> 1.14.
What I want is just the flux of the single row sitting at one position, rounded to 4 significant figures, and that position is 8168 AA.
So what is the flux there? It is 11.88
